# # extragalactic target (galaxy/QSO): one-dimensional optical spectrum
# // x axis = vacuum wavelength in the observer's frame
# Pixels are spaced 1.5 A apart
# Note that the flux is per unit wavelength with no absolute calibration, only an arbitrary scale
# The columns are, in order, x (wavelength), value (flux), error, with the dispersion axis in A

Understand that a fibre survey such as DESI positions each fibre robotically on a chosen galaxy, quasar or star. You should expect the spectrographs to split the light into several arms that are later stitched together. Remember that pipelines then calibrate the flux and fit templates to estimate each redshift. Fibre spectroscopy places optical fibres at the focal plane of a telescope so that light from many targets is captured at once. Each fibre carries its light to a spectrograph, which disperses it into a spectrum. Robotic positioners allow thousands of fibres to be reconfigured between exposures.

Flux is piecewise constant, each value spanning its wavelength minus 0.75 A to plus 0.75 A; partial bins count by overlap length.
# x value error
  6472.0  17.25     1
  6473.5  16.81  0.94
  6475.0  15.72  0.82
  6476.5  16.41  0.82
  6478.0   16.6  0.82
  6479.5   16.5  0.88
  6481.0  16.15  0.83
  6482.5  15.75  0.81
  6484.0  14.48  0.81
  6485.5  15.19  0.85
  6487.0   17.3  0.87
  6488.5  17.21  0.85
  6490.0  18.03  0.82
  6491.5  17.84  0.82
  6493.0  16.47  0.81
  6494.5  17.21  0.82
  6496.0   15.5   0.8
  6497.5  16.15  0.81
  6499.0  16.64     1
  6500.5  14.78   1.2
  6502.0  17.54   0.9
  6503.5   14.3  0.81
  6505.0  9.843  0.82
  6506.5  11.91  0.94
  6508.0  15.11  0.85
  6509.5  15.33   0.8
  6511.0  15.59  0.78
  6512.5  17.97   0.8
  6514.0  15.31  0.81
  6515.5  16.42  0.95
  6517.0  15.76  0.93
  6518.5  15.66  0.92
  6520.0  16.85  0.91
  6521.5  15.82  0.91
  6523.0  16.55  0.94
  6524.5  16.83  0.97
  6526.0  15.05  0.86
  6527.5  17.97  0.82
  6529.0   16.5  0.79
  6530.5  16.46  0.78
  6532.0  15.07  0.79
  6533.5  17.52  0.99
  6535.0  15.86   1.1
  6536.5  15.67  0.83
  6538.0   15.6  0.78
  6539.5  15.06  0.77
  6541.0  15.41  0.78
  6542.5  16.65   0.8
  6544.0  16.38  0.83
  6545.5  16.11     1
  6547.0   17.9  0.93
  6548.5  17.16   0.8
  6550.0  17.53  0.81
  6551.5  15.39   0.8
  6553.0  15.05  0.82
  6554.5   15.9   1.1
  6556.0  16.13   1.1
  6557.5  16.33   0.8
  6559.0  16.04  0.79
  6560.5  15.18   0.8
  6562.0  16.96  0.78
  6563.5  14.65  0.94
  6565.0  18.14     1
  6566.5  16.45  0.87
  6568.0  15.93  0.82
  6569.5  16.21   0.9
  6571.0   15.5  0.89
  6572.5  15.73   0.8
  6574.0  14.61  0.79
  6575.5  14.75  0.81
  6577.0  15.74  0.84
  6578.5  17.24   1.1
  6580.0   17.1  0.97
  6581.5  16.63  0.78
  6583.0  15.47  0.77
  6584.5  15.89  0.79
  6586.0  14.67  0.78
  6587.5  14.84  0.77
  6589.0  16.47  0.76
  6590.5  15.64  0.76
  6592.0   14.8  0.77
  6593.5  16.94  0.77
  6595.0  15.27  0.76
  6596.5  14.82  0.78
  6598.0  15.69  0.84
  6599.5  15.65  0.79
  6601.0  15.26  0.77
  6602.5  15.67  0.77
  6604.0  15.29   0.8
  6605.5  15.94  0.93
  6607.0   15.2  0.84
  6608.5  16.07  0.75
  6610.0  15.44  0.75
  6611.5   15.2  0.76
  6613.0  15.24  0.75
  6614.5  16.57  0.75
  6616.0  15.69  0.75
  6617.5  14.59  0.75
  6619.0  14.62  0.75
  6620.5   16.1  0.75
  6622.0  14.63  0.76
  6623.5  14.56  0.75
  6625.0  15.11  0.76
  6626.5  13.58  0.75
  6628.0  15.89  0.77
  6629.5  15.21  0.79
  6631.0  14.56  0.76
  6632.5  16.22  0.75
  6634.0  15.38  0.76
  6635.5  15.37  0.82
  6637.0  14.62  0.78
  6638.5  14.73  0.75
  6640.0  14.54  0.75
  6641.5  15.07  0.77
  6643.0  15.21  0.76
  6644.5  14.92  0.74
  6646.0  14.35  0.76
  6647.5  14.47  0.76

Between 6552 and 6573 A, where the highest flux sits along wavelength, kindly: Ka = 6565.0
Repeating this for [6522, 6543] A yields 6527.5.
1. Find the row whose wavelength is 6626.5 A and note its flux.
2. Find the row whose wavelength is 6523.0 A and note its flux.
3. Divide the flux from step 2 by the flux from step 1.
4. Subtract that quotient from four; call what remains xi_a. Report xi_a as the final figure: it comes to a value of 2.78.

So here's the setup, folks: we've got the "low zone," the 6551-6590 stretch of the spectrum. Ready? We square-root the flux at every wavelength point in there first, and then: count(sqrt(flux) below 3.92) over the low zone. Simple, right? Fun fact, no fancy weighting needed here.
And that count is 7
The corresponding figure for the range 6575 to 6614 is 11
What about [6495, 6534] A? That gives 9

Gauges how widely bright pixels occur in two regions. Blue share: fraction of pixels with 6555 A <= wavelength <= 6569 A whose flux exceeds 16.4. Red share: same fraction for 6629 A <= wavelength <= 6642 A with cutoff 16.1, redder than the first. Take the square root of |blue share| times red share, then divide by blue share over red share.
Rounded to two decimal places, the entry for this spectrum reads 0.06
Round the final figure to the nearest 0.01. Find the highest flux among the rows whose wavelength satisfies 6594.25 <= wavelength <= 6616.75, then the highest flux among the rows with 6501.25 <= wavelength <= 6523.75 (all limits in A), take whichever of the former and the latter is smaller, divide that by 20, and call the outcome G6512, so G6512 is 0.83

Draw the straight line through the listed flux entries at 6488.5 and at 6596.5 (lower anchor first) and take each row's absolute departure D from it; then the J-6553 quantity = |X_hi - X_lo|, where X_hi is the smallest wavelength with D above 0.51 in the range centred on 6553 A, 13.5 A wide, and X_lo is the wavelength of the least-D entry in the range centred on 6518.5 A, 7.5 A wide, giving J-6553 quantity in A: 31.5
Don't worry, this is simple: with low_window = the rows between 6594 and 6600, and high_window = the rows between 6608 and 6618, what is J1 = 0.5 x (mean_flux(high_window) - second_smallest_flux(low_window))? 0.14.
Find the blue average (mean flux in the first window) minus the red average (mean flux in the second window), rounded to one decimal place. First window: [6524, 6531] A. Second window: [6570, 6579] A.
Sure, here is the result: 1.0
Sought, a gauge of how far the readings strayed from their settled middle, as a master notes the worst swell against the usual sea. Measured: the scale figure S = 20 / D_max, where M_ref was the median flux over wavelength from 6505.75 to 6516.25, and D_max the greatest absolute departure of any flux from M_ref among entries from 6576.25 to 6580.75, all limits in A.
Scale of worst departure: 10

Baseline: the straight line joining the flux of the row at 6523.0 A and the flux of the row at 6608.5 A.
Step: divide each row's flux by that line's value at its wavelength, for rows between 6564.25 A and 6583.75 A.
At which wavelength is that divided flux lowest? 6574.0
